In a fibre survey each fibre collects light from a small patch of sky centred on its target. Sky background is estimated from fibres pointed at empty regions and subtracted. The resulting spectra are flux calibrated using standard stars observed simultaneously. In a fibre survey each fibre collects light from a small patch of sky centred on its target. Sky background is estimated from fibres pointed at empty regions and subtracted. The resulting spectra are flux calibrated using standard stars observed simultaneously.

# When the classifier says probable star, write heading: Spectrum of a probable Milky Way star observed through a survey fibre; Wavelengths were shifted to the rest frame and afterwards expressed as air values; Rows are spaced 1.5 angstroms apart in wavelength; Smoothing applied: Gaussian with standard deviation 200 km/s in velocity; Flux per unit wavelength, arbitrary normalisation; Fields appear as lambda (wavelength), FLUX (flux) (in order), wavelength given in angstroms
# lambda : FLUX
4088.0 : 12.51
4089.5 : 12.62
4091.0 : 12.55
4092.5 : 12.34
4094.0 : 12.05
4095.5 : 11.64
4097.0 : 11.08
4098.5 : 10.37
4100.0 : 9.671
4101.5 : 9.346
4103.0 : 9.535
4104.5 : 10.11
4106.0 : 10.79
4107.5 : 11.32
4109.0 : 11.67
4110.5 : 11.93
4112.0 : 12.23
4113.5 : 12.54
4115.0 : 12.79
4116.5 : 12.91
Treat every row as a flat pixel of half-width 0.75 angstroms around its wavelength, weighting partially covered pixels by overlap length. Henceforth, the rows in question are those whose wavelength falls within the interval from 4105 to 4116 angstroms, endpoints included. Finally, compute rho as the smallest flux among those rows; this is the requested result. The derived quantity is 10.79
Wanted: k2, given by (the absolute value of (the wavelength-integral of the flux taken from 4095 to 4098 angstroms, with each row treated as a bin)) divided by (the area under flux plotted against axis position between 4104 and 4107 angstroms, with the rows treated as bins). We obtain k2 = 1.07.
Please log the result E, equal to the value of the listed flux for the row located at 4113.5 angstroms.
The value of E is 12.54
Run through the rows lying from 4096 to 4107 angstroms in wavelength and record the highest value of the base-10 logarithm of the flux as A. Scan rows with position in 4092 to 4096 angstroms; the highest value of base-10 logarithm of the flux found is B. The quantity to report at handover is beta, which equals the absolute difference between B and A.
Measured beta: 0.047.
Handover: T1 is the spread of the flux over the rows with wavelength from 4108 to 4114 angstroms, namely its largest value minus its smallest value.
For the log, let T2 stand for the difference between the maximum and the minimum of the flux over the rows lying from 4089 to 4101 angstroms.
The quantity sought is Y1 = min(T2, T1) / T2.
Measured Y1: 0.3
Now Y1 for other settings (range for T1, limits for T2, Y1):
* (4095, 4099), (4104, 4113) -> 0.6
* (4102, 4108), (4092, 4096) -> 1.0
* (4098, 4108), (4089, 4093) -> 1.0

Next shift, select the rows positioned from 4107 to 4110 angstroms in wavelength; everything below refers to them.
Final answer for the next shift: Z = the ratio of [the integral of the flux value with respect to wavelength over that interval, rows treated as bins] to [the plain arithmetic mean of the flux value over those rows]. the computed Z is 3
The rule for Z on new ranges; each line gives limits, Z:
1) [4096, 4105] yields 9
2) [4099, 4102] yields 3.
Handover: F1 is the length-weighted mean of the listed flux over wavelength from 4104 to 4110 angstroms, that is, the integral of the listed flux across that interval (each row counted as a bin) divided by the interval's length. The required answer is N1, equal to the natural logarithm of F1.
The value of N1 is 2.40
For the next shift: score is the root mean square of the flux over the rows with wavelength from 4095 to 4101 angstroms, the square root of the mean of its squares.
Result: 10.7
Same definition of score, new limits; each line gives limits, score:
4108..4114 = 12.1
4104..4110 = 11.0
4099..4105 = 9.7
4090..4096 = 12.1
